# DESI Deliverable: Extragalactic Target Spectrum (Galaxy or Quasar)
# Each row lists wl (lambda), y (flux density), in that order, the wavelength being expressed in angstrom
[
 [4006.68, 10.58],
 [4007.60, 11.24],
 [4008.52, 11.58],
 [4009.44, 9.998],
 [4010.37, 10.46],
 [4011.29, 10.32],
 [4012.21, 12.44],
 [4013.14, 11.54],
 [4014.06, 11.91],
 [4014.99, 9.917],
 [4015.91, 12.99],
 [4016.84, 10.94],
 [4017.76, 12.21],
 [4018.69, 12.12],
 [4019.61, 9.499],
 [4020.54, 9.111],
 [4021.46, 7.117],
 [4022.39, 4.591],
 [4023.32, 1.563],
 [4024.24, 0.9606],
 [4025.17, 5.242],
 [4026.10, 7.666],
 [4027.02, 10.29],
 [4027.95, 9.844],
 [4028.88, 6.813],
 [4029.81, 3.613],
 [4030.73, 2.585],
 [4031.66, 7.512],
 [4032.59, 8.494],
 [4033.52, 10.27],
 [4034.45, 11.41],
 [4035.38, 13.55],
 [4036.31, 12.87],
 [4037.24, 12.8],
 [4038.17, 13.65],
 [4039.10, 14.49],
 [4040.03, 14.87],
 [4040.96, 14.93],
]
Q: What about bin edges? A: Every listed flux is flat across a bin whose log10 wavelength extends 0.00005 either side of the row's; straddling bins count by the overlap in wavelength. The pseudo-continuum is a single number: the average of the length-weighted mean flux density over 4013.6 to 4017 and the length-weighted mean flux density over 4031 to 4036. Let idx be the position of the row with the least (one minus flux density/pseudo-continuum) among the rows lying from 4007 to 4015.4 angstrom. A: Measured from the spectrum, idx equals 4012.21 angstrom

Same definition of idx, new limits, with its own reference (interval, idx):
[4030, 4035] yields 4034.45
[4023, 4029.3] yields 4027.02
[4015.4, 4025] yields 4015.91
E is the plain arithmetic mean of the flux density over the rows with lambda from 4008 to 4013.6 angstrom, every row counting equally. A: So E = 11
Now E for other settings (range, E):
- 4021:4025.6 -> 4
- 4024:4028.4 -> 7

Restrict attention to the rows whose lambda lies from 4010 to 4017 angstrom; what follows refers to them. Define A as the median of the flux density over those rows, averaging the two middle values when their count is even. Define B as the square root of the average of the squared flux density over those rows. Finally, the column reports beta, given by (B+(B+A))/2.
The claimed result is 17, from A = 11.2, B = 11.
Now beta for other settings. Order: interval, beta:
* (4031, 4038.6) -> 18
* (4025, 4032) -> 11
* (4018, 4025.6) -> 10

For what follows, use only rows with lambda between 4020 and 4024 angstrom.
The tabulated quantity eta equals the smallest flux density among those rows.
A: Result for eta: 1.563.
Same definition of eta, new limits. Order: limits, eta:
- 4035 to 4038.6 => 12.8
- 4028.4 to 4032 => 2.585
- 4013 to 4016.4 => 9.917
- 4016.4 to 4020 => 9.499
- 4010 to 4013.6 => 10.32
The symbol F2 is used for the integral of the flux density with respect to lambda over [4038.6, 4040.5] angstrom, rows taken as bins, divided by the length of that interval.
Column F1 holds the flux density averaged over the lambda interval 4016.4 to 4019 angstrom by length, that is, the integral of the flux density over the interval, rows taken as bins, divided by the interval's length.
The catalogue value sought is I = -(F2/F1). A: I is -1.25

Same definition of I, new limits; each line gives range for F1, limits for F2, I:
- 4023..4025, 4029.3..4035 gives -4.05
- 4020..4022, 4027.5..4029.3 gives -1.04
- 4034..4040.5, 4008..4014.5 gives -0.84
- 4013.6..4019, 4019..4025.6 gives -0.48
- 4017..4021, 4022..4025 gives -0.24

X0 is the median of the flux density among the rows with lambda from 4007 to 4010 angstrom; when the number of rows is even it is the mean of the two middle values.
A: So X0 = 11.2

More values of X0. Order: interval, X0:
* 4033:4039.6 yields 12.9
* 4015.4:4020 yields 12.1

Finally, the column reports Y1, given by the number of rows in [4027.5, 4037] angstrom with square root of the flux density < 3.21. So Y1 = 7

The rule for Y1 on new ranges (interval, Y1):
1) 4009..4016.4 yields 2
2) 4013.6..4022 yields 4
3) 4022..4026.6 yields 5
